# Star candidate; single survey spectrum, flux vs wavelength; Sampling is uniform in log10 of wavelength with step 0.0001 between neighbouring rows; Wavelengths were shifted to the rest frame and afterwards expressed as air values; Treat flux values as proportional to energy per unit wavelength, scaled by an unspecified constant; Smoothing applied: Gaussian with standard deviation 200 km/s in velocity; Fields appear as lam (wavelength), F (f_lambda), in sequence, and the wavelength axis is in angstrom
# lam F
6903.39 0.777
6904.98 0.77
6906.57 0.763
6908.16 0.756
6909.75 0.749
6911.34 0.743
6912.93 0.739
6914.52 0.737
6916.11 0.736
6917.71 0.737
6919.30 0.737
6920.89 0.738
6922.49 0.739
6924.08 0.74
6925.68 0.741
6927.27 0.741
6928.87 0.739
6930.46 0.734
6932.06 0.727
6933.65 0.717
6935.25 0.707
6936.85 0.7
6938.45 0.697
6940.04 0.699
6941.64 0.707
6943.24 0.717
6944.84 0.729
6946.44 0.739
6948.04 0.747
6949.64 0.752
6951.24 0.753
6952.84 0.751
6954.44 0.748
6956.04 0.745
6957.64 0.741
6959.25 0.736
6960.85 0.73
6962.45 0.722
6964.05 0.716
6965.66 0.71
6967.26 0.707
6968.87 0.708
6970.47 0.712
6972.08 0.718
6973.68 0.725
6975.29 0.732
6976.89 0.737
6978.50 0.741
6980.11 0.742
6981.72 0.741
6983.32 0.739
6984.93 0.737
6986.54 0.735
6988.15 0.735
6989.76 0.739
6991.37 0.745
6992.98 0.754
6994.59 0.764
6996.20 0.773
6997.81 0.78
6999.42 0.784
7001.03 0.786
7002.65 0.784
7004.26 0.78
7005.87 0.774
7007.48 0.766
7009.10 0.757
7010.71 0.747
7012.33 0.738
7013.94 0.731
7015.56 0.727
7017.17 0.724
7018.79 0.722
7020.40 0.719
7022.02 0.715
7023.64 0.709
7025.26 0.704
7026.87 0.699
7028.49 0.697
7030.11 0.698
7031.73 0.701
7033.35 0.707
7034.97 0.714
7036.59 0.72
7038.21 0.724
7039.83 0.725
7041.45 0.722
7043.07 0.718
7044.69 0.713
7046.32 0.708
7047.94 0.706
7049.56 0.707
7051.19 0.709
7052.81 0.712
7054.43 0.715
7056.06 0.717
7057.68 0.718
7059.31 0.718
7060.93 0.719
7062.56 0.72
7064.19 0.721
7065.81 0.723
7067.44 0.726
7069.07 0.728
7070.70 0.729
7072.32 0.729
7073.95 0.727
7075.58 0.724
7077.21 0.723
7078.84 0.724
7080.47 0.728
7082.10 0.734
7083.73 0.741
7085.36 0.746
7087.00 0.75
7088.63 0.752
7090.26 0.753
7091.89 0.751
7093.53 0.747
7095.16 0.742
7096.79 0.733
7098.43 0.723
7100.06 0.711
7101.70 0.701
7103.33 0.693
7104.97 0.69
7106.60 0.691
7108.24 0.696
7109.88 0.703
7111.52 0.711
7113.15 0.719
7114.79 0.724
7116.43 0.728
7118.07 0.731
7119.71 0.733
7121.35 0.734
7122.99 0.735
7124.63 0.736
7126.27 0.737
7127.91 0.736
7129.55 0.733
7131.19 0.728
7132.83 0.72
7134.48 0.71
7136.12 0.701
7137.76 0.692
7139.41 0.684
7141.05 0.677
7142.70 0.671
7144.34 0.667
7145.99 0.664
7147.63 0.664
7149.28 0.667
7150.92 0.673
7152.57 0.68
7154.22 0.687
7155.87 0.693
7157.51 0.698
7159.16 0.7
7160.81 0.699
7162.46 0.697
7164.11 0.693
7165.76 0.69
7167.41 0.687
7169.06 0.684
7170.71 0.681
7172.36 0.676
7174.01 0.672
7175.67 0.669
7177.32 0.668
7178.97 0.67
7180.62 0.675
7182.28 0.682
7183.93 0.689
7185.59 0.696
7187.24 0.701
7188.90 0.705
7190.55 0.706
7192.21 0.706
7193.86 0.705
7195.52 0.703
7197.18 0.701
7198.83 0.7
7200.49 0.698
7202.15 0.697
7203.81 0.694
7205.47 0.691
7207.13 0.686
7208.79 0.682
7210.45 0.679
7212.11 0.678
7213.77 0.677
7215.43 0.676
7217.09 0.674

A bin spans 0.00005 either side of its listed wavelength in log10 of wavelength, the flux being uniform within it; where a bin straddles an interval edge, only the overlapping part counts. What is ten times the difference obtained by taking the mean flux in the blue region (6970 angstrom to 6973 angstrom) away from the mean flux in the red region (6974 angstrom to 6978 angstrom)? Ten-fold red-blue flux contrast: 0.2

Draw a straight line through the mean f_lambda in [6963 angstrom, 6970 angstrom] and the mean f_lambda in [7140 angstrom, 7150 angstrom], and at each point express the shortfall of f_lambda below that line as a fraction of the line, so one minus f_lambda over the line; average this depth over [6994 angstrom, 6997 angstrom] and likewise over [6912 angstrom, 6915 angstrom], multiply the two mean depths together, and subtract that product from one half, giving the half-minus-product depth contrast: 0.498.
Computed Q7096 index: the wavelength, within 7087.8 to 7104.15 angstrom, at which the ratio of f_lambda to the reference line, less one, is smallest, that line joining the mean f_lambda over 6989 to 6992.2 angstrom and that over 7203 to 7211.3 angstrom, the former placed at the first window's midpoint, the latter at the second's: 7103.33 angstrom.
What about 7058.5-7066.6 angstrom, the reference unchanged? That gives 7059.31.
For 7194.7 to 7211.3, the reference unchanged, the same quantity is 7210.45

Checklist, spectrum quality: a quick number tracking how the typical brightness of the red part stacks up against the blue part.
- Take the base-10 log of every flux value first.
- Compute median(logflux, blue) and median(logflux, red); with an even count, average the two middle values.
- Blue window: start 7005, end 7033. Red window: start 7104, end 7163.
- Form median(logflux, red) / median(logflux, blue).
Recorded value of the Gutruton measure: 1.10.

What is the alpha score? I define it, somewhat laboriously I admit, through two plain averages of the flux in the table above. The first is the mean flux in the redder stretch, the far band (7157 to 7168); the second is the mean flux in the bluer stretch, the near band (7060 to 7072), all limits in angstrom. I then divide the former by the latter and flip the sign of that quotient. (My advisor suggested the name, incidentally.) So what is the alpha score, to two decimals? -0.96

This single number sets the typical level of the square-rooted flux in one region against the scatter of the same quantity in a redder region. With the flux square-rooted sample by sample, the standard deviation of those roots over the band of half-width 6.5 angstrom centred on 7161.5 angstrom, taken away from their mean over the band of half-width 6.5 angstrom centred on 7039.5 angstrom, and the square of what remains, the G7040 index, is 0.713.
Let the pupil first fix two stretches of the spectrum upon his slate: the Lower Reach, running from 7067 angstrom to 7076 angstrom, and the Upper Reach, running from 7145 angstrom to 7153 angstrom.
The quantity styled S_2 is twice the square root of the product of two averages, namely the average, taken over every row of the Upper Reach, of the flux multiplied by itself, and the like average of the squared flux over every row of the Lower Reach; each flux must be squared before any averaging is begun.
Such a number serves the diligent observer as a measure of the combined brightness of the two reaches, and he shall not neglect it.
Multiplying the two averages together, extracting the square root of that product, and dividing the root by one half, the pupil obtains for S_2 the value 0.97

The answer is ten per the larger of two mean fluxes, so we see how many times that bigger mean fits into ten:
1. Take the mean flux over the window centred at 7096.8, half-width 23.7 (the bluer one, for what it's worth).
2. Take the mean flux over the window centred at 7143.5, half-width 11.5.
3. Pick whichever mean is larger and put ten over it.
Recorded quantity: 13.8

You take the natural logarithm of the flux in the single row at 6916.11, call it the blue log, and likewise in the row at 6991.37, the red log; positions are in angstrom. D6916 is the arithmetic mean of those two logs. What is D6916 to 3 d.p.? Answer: -0.300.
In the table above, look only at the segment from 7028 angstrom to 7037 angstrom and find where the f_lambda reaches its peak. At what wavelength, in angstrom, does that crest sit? 7036.59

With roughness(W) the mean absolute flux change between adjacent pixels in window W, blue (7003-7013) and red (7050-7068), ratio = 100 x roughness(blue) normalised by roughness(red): 494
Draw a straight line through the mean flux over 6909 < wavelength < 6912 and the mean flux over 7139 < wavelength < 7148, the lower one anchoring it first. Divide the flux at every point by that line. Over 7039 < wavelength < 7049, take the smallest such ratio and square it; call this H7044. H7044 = 1.01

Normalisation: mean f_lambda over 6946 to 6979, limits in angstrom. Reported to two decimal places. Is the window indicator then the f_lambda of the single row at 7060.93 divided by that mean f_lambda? 0.98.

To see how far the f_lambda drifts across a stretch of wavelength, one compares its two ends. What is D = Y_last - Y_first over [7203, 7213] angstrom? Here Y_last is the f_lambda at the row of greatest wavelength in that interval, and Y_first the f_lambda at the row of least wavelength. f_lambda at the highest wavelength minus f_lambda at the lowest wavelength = -0.02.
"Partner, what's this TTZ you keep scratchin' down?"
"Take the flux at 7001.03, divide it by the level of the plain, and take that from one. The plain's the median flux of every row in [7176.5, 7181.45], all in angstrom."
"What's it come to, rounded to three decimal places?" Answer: -0.173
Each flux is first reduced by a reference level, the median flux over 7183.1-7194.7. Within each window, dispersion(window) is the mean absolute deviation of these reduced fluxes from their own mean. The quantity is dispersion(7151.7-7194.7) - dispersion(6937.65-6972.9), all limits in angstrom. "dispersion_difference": -0.006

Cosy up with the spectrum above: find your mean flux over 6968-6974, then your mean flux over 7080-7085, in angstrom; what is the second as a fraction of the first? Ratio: 1.03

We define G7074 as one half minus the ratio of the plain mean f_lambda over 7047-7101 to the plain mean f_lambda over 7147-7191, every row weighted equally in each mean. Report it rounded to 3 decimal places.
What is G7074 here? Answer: -0.562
